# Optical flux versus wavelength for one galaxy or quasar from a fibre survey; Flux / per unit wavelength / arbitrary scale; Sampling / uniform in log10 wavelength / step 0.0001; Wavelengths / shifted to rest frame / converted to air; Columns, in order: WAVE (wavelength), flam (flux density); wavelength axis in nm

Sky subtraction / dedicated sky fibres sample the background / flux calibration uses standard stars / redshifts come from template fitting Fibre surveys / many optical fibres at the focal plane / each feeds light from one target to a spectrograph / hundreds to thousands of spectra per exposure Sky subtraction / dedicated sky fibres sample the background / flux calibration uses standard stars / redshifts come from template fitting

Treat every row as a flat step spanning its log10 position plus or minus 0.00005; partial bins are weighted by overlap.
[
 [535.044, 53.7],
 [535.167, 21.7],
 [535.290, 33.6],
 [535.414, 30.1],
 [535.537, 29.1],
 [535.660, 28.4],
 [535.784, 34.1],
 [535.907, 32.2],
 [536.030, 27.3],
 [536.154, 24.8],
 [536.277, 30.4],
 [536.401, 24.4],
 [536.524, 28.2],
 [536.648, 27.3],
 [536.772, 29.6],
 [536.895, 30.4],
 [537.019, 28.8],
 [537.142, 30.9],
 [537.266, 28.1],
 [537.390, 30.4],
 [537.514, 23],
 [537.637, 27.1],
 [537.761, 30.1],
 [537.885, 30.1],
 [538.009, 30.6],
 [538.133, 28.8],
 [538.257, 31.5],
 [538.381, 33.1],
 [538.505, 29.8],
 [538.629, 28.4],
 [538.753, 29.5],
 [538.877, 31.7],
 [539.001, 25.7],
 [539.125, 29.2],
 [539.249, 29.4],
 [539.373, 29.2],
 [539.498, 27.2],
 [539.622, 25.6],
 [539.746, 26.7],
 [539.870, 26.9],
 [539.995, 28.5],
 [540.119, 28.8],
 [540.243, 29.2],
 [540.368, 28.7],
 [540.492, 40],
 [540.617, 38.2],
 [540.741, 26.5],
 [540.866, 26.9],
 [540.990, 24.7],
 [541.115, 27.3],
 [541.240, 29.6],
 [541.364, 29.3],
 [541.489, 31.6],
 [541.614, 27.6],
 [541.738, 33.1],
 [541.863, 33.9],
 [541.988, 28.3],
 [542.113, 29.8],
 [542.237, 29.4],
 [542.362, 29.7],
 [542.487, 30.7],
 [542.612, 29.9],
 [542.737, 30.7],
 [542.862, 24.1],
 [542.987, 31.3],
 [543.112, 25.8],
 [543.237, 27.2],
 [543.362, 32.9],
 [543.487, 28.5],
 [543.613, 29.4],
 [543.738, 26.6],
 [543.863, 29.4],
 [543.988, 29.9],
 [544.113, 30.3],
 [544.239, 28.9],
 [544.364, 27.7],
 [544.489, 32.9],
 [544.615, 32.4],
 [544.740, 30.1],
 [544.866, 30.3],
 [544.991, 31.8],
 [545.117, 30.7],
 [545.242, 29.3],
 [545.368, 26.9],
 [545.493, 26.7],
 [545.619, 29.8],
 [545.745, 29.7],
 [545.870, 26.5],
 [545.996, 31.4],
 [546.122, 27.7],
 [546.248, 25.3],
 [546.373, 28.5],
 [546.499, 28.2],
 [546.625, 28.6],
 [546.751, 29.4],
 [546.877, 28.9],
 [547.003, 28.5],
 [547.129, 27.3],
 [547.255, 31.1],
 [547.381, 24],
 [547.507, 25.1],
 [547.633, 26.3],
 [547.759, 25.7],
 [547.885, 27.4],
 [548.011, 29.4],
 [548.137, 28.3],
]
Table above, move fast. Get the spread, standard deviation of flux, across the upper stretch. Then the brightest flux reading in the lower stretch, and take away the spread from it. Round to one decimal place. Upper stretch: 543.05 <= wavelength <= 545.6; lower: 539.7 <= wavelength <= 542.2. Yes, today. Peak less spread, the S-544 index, 37.9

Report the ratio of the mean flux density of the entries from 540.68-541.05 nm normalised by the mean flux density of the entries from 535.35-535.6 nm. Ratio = 0.88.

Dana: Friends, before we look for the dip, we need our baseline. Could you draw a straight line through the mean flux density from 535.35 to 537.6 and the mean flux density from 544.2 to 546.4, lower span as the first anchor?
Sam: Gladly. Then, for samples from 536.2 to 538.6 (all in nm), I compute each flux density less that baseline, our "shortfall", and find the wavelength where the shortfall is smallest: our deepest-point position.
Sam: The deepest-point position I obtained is 537.514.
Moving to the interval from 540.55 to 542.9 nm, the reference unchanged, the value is 542.862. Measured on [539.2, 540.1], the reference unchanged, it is 539.622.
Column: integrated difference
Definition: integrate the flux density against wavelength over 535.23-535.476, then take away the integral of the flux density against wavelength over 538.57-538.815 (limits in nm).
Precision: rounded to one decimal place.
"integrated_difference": 0.7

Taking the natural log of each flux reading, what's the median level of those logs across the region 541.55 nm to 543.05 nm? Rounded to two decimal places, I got 3.40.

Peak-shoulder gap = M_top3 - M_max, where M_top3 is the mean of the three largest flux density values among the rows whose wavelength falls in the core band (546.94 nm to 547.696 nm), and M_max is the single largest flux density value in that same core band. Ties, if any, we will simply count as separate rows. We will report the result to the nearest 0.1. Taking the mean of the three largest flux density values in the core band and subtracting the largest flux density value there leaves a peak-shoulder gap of -2.1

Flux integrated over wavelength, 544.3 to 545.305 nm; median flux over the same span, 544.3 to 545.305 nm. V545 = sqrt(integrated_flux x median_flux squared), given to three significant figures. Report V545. 169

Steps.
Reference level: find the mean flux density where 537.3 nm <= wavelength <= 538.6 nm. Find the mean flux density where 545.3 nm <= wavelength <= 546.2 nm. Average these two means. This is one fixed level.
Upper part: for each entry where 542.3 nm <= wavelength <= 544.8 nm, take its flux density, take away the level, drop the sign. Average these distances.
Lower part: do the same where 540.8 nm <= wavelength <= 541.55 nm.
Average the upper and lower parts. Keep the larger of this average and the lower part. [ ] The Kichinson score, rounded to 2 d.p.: 1.93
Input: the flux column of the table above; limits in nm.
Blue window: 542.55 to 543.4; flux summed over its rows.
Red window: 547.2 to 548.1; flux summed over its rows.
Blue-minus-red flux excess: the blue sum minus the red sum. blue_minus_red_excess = 13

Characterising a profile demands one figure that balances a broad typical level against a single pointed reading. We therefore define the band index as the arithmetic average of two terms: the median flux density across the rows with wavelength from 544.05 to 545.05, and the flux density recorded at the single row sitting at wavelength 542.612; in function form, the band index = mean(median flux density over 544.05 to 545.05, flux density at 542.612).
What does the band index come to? 30.1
